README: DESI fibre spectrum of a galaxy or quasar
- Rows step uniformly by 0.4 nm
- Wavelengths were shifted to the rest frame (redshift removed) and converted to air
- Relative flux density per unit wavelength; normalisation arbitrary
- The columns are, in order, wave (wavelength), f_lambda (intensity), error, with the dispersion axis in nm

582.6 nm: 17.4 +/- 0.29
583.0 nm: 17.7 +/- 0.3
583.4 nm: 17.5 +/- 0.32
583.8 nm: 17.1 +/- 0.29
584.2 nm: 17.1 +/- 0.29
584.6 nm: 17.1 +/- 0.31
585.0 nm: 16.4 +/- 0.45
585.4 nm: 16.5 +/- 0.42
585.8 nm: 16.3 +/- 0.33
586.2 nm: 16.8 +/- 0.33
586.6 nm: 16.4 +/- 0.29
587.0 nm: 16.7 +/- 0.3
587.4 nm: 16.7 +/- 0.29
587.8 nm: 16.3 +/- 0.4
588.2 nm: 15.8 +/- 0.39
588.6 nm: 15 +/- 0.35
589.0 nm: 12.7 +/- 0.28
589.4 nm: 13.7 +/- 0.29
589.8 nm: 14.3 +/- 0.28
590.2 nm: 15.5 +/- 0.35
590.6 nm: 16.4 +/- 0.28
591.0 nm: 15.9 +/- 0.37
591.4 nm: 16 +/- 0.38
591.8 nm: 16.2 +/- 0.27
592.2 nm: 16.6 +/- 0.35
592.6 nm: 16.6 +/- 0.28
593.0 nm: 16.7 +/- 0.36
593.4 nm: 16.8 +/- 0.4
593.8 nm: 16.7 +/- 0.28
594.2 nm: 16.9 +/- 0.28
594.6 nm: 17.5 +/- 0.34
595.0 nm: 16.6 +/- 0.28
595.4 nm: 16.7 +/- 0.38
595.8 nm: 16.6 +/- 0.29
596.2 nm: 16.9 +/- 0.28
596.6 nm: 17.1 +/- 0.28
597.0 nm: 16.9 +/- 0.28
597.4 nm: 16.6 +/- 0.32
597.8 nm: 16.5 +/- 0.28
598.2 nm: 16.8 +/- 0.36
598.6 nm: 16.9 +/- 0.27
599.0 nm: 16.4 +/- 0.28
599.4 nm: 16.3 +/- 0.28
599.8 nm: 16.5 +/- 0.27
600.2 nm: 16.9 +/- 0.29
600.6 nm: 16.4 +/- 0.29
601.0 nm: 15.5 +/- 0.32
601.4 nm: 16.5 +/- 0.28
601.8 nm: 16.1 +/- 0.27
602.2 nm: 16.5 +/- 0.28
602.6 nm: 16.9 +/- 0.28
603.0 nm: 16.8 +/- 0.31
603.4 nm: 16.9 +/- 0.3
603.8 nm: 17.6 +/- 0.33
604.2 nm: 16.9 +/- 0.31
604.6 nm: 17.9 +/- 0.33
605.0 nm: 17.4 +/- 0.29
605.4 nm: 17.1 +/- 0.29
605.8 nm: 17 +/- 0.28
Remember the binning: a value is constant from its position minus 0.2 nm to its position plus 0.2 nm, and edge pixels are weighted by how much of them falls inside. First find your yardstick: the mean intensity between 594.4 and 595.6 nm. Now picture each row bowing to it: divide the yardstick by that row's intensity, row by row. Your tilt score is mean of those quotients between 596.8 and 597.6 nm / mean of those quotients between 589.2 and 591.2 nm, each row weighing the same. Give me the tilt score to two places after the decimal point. 0.90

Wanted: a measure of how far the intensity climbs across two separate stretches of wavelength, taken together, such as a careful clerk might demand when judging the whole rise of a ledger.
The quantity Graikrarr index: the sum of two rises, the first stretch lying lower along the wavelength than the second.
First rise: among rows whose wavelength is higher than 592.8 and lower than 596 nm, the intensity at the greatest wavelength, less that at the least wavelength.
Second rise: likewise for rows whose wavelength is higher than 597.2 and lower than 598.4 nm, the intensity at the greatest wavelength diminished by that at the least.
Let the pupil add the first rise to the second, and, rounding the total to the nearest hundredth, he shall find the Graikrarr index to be 0.10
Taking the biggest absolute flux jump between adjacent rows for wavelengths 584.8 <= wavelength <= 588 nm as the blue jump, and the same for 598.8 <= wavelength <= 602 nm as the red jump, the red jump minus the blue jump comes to 0.50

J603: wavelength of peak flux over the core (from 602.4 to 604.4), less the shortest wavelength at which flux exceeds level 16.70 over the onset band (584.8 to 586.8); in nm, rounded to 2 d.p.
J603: 17.60 nm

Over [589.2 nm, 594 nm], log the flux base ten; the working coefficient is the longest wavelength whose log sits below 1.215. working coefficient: 591.8 nm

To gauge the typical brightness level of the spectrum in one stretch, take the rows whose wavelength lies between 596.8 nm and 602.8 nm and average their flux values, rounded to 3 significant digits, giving 16.5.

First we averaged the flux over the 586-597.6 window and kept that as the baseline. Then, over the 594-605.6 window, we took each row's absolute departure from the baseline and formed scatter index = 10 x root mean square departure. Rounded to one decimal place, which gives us 7.5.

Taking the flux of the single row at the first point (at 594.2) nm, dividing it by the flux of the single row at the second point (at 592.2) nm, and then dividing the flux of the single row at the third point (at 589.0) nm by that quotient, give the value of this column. 12.5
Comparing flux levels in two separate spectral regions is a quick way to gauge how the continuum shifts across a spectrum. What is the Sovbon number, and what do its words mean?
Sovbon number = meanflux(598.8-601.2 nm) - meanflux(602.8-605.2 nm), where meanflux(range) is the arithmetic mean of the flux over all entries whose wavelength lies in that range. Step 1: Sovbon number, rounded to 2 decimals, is -0.92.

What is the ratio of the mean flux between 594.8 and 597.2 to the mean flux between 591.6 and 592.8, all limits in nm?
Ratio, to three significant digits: 1.02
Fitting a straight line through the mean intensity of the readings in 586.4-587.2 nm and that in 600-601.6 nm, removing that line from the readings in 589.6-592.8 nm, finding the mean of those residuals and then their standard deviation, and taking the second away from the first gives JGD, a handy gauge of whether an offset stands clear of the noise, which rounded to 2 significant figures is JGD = -1.3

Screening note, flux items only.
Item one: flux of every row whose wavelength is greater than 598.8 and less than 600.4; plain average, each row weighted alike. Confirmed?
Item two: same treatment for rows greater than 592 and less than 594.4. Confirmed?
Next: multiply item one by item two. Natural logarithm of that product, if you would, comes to 5.62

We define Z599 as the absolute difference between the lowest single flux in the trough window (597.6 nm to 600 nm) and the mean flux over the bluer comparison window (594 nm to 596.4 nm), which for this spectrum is 0.6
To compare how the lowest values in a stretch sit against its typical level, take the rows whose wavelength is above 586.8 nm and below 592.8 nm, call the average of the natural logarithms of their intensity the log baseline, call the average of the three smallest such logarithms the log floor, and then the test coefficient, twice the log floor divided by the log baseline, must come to 1.90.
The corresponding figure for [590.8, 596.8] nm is 1.97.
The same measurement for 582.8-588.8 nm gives 1.96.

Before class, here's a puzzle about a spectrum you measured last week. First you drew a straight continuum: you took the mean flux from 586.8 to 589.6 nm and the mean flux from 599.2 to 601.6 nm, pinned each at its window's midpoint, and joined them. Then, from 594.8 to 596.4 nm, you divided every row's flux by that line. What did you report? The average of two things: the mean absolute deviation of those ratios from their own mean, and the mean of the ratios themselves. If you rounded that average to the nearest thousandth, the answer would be 0.527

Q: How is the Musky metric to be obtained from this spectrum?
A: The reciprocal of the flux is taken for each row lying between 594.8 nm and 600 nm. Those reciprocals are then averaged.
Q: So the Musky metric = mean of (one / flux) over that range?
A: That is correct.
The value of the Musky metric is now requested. 0.0600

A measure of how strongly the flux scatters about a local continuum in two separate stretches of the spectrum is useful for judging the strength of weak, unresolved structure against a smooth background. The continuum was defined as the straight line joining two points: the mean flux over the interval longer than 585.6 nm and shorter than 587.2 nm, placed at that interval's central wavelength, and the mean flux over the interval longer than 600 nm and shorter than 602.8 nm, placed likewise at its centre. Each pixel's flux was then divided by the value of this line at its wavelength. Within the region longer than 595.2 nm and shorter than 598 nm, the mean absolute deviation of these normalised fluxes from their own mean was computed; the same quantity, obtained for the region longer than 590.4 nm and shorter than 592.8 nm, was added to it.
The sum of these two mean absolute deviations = 0.026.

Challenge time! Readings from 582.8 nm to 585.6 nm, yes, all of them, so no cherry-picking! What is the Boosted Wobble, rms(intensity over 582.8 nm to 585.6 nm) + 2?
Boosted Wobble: 19.1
